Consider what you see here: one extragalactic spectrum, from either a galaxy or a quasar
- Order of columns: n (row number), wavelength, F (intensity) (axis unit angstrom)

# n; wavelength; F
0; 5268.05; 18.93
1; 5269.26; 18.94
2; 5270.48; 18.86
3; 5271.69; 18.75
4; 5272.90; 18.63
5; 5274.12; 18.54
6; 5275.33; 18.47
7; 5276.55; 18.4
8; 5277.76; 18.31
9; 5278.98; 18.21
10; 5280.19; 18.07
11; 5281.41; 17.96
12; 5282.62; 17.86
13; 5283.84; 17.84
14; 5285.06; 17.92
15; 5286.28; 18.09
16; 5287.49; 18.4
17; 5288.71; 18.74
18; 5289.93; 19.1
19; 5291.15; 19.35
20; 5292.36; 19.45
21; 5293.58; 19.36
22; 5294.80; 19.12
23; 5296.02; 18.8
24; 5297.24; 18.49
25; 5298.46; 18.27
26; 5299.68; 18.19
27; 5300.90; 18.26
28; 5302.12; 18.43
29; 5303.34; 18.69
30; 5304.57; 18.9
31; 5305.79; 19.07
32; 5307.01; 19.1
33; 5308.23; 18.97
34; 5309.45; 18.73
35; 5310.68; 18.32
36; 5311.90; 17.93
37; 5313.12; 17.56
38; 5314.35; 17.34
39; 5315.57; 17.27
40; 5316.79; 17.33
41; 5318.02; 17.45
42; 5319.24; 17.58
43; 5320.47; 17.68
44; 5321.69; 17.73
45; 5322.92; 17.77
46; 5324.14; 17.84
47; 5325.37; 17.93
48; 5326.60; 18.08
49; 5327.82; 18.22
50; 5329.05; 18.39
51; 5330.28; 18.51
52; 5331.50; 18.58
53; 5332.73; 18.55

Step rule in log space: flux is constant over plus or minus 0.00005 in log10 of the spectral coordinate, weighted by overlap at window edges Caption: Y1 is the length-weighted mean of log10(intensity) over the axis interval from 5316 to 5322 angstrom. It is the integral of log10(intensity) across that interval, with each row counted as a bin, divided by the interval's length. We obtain 1.24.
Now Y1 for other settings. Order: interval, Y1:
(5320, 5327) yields 1.25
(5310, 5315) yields 1.25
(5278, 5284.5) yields 1.25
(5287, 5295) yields 1.28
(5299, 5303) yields 1.26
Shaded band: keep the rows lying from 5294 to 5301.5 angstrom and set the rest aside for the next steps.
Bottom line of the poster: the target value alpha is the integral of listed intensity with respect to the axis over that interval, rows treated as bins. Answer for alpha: 139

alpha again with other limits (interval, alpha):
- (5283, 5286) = 54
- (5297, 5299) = 37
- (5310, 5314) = 72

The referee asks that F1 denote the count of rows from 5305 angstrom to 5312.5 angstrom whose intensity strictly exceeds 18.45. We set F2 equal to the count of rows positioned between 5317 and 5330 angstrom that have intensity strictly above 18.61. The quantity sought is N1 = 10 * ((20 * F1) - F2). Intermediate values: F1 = 4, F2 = 0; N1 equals 800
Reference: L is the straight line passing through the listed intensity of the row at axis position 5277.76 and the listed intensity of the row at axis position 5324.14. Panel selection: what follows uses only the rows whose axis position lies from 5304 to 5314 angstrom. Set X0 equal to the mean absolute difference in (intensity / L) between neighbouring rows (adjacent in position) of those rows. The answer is 0.0135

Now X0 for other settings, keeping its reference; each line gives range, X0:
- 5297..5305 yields 0.0096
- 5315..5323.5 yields 0.0053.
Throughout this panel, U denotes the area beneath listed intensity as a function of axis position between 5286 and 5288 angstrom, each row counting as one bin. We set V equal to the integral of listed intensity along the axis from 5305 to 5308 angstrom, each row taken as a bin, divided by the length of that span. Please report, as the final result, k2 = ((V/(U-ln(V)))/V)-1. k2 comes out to -0.970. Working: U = 37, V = 19.1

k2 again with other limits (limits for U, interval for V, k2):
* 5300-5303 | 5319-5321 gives -0.981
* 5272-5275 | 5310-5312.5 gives -0.981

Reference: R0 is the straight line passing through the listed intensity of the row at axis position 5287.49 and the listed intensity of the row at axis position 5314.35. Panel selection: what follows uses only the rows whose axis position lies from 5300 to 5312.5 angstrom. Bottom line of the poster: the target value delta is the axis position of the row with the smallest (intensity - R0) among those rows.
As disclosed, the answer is 5300.90 angstrom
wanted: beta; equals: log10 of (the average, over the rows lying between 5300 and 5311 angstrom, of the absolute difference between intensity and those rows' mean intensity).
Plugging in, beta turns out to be -0.58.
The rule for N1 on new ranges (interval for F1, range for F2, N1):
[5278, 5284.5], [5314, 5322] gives 0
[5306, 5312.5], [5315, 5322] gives 600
